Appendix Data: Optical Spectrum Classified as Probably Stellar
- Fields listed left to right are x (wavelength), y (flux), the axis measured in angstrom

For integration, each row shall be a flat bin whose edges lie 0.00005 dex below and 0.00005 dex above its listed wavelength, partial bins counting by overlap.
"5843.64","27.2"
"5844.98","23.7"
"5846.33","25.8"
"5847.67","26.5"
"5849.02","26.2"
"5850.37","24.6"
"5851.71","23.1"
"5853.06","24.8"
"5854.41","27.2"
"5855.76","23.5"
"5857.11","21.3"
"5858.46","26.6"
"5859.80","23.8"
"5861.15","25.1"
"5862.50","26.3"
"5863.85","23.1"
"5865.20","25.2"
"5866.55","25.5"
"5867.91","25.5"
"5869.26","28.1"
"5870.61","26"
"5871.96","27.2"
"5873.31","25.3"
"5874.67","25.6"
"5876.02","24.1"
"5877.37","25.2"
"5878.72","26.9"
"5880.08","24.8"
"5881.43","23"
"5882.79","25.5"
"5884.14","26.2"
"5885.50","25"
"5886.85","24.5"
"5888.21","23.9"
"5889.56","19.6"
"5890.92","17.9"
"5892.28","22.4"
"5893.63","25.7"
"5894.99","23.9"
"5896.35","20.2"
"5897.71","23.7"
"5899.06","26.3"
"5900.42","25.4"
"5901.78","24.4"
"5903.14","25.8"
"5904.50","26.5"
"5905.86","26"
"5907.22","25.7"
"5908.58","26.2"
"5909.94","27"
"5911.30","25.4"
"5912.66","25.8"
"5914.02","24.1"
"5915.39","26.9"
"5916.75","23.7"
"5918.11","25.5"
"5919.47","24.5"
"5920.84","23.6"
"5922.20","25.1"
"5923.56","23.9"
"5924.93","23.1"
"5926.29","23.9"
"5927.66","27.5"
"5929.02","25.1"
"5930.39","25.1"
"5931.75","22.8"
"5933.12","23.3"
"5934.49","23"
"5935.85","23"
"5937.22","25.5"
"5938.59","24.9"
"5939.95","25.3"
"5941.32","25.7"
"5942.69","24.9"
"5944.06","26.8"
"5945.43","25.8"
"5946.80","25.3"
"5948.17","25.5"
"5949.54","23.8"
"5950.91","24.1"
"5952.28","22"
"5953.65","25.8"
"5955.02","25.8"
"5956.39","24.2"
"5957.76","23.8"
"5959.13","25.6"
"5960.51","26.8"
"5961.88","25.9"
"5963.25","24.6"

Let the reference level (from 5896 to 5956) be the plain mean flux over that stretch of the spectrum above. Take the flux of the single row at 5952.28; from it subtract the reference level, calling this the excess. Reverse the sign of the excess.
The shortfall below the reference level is 2.9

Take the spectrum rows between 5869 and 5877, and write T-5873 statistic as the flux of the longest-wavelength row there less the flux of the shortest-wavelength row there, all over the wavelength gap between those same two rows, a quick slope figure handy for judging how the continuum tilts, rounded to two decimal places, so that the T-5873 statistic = -0.59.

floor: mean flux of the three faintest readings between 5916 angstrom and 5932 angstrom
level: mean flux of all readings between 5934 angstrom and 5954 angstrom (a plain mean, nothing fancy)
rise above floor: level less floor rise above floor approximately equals 1.6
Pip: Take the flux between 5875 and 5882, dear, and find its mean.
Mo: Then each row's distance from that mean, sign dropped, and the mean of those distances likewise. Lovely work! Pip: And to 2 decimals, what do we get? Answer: 1.00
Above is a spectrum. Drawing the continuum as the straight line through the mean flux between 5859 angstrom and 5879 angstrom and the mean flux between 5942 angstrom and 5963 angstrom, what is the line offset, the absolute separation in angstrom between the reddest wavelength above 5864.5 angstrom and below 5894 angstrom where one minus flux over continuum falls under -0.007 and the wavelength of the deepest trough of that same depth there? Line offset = 2.7 angstrom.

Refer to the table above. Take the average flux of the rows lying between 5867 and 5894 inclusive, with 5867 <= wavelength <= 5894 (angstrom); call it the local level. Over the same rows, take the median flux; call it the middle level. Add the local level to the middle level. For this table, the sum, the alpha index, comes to 49.9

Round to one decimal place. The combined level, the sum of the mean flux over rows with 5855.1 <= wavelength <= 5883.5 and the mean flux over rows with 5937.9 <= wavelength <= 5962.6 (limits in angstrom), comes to 50.2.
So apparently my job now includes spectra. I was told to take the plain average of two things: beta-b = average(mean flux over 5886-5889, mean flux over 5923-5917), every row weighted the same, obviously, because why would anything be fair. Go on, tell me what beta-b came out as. 24.4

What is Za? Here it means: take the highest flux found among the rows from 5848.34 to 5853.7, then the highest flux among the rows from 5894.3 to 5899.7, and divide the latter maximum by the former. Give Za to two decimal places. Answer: 1.00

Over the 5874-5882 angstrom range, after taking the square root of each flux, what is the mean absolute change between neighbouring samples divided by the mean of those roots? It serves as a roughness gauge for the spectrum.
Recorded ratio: 0.033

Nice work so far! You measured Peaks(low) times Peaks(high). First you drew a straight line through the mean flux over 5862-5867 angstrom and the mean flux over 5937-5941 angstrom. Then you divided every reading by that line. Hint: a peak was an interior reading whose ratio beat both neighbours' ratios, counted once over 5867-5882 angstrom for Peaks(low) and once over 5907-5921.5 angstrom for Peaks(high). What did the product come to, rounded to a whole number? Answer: 16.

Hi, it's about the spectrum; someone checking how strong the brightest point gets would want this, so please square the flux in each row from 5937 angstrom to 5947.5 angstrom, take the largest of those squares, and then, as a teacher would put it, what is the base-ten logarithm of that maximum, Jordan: 2.86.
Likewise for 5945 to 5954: 2.82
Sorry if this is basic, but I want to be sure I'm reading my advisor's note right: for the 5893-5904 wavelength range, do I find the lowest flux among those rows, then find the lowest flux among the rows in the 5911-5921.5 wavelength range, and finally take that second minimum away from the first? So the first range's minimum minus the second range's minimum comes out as -3.4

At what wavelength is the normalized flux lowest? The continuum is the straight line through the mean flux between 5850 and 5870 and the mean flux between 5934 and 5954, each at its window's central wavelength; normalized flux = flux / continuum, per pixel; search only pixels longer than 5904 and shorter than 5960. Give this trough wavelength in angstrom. 5952.28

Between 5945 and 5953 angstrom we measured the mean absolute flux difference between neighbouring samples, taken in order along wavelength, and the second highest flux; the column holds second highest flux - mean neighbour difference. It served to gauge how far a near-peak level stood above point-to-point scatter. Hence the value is 24.5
